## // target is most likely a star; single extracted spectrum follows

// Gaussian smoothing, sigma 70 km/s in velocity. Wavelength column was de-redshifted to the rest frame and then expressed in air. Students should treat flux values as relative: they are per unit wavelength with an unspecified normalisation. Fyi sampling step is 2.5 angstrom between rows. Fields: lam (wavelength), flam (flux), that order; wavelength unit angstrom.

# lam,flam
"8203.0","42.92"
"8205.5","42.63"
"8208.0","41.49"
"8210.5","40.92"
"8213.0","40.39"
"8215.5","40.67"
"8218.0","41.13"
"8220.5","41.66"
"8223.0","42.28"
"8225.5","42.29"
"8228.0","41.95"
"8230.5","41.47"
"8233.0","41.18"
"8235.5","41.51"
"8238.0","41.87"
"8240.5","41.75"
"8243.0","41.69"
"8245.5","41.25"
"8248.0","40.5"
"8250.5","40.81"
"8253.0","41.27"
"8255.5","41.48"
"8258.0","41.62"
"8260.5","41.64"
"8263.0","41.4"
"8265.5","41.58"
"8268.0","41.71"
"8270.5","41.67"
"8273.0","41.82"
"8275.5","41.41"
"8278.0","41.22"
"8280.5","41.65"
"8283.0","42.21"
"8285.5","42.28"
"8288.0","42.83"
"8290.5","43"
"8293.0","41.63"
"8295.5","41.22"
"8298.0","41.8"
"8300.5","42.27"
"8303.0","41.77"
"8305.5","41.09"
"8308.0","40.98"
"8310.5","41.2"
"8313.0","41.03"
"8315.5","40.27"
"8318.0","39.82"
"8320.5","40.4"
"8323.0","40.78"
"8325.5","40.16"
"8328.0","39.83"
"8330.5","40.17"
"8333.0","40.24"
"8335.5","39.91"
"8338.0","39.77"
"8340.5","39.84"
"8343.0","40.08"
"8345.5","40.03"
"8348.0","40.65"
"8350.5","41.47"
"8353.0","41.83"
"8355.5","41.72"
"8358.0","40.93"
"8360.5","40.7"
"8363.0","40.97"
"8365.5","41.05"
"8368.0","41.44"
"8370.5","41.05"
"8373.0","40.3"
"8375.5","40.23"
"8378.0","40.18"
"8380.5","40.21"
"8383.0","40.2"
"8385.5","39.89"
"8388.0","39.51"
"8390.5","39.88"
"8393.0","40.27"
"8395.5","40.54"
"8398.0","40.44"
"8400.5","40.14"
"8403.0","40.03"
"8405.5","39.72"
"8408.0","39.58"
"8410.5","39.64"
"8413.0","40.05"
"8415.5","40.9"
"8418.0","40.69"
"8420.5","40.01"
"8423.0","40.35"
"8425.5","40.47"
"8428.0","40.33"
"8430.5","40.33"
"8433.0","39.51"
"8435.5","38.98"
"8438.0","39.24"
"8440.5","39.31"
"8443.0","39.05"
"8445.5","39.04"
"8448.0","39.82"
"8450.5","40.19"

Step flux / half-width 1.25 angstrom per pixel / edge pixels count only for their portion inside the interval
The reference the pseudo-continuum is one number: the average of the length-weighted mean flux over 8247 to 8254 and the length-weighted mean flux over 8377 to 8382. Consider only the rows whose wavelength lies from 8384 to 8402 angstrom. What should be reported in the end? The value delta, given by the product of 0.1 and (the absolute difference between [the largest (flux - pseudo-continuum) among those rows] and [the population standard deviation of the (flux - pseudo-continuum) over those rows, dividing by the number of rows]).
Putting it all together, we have 0.032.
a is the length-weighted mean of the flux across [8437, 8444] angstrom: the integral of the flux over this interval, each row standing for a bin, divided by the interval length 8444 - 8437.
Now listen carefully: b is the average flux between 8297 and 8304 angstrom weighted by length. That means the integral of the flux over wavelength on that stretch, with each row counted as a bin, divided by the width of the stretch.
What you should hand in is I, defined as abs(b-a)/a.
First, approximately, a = 39.2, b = 42.0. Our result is 0.070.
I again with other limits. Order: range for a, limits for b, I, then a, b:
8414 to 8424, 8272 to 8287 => 0.032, 40.5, 41.8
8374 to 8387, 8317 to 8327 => 0.004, 40.1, 40.3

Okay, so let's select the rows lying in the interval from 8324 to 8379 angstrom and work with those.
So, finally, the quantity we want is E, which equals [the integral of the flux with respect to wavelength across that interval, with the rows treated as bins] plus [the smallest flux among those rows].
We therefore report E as 2271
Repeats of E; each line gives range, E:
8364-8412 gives 1971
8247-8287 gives 1702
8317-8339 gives 923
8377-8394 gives 720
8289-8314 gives 1081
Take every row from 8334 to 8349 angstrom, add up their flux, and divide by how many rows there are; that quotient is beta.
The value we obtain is 40.0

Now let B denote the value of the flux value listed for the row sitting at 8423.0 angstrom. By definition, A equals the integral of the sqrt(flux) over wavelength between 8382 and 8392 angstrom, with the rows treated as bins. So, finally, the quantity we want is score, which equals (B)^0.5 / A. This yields 0.101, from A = 63.1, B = 40.35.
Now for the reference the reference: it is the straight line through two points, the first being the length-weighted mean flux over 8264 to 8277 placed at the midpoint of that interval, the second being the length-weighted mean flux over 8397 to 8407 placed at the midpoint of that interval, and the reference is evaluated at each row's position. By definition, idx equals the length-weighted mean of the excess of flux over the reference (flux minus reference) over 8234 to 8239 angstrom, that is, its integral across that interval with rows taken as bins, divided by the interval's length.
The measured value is -0.37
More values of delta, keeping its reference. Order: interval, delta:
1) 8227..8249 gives 0.100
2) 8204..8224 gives 0.138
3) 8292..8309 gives 0.132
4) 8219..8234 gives 0.135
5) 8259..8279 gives 0.111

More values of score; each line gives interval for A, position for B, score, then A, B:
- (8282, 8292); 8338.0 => 0.097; 65.2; 39.77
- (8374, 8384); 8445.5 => 0.099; 63.4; 39.04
